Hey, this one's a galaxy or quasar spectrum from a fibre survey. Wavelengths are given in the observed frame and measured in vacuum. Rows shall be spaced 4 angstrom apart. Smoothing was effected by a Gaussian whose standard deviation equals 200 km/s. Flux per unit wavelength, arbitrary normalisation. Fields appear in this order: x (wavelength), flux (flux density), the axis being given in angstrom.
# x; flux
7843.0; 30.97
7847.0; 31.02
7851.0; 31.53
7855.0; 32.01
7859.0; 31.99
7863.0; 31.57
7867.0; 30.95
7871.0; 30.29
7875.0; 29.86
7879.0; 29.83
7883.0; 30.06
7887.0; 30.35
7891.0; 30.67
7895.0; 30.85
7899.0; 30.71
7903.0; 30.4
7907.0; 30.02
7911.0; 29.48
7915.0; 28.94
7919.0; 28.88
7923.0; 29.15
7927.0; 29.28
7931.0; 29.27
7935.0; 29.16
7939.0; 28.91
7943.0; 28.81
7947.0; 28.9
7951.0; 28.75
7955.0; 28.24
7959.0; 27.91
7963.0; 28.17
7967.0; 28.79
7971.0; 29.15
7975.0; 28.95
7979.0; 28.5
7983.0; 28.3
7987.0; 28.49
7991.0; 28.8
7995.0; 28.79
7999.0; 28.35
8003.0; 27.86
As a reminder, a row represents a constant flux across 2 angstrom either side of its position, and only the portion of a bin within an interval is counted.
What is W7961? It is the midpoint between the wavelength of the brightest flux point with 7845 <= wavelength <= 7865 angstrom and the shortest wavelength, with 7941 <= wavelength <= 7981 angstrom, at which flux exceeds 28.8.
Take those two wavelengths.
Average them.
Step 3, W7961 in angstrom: 7899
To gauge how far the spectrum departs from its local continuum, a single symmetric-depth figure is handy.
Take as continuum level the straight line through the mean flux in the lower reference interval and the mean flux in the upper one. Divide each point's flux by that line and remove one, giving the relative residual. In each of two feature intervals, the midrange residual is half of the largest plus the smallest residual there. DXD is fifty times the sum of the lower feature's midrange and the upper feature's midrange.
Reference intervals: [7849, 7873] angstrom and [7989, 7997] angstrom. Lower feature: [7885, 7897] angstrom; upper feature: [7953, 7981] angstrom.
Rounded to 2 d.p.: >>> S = -1.71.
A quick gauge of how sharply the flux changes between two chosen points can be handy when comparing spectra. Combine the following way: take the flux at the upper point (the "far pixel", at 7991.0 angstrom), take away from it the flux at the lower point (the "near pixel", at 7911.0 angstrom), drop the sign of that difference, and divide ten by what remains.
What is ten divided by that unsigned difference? 14.7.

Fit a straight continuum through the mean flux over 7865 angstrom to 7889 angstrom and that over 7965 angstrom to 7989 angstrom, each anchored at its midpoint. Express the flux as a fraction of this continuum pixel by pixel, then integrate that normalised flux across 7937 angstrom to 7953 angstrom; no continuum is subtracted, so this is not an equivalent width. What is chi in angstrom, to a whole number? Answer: 16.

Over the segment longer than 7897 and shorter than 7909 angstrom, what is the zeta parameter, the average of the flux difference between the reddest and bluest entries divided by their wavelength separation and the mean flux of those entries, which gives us 15.1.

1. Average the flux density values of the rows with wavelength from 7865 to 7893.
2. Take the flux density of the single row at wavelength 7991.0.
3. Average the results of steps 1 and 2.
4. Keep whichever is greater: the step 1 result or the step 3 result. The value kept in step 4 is 30.3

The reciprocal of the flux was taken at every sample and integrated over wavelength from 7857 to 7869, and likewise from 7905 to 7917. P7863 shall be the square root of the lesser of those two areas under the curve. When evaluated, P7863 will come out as 0.617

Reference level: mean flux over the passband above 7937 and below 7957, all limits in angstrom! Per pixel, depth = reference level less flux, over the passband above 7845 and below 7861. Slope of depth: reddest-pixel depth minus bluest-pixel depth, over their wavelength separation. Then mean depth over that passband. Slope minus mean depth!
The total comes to 2.8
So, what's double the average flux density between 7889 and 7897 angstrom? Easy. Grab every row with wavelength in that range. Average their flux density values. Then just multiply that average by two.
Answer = 62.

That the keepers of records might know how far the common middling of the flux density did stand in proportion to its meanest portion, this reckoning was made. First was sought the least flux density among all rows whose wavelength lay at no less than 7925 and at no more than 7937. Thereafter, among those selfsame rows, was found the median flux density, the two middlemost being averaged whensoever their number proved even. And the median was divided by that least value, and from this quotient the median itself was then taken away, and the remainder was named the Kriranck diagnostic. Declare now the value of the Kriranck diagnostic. -28.3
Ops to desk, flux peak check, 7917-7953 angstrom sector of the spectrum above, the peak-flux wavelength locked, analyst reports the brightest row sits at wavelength 7927.0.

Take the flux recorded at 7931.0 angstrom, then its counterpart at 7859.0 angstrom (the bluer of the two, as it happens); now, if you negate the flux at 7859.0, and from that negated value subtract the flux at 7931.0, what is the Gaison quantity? -61.3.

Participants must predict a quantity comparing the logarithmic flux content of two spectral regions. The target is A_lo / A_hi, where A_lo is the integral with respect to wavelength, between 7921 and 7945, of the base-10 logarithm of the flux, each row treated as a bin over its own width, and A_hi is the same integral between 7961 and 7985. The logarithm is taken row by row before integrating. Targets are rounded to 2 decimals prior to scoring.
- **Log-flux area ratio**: 1.00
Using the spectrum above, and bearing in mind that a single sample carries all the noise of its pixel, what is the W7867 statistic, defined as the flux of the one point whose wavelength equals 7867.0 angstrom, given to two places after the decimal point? 30.95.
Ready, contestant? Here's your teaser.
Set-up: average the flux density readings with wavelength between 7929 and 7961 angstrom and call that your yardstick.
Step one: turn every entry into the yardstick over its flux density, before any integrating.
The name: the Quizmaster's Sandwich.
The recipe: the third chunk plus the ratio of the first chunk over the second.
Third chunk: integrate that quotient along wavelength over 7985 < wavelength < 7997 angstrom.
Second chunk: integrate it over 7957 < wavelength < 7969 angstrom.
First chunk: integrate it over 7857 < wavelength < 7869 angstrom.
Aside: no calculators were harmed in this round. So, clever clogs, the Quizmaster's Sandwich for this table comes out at 12.9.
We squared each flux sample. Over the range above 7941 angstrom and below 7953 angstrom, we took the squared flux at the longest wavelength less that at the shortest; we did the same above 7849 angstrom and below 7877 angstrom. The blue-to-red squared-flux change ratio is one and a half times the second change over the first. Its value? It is 45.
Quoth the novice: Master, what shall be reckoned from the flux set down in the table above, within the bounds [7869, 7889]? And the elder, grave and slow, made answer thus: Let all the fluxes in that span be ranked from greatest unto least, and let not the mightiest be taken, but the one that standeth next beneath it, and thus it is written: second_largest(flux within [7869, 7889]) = 30.29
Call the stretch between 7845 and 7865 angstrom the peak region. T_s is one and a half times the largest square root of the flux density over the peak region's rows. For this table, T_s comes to 8.49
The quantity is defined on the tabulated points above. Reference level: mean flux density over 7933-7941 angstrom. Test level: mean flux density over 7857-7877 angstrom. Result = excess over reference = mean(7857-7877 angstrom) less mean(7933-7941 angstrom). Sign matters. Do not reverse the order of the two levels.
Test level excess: 1.9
